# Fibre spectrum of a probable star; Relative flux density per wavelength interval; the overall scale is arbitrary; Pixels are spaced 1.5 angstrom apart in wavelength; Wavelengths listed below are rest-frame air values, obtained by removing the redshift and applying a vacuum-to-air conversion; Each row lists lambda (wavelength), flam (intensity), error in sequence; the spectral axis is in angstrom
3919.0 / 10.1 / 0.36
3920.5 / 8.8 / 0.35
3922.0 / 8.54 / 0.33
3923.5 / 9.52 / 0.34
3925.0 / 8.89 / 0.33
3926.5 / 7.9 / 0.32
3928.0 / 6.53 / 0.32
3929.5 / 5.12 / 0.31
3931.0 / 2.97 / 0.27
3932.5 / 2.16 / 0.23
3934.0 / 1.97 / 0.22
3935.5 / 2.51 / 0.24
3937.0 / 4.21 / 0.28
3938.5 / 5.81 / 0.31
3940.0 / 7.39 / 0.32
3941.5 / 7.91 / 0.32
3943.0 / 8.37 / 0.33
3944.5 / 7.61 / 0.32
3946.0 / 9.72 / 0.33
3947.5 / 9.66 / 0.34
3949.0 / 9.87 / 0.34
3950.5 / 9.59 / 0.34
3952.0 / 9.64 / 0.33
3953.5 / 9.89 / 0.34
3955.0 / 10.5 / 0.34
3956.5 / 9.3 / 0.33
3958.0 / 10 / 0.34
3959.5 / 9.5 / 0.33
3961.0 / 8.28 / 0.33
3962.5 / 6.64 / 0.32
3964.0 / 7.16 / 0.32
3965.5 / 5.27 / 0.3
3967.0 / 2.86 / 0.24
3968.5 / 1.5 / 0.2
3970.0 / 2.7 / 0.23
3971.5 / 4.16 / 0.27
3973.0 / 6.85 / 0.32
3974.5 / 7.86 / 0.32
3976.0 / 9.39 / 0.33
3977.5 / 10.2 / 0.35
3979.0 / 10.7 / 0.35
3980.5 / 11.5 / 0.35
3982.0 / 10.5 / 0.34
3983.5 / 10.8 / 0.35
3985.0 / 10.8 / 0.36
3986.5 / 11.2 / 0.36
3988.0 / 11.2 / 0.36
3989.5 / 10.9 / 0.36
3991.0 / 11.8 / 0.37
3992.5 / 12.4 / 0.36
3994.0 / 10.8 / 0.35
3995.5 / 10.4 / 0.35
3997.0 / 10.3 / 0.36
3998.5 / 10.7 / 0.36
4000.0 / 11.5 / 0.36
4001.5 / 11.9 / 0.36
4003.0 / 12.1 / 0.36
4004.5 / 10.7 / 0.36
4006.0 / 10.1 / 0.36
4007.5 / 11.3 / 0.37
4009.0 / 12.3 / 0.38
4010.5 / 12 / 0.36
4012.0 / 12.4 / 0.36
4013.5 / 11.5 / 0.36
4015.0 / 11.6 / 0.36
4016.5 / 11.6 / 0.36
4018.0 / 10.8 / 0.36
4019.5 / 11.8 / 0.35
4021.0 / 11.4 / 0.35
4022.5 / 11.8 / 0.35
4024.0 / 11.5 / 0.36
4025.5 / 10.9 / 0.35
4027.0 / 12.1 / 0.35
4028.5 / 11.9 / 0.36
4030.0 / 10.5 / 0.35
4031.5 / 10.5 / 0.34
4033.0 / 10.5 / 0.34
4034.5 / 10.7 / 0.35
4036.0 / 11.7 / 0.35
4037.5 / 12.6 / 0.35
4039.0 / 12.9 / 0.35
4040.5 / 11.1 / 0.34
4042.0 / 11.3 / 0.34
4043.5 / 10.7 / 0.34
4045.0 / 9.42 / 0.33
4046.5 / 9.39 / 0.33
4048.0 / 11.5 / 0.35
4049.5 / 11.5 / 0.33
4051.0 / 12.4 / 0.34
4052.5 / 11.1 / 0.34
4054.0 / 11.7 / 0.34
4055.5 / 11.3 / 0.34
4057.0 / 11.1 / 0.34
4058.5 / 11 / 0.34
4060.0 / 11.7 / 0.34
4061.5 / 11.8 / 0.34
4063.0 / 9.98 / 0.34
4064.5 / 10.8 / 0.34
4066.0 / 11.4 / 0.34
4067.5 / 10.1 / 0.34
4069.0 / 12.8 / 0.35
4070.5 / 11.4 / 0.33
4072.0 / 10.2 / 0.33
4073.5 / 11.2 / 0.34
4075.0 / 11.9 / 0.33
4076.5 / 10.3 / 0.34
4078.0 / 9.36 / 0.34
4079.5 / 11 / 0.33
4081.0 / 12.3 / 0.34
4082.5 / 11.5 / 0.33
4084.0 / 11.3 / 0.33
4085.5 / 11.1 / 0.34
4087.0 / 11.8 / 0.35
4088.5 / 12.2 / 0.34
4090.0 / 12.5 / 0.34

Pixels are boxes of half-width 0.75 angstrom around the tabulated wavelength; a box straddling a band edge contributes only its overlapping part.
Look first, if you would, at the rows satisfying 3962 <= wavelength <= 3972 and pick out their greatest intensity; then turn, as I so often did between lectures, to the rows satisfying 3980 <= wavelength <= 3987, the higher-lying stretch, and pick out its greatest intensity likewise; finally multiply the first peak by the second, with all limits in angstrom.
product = 82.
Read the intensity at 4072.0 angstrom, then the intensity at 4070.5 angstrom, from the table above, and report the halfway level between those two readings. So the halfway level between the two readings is 10.8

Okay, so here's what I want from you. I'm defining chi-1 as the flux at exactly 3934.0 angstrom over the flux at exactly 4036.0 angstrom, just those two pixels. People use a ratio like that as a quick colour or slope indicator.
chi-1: 0.17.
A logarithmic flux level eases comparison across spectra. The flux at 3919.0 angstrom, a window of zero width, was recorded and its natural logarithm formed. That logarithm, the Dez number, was 2.31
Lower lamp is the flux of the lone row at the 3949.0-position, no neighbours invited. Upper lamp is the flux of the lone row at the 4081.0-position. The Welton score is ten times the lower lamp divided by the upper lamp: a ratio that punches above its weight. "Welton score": 8.0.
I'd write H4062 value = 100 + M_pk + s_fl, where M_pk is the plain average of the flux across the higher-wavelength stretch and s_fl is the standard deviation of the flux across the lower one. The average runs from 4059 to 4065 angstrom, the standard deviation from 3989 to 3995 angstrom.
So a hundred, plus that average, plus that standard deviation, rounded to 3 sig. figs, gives 112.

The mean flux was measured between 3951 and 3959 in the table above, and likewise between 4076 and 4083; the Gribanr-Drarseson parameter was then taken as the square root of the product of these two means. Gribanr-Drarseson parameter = 10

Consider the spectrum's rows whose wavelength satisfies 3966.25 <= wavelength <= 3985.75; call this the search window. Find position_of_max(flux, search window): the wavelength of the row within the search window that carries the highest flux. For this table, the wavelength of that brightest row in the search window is 3980.5 angstrom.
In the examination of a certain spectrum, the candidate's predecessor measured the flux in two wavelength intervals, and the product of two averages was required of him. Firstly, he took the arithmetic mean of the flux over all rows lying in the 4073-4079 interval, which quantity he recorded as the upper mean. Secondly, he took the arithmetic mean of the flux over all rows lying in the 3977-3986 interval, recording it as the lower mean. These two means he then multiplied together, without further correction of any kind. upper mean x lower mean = 115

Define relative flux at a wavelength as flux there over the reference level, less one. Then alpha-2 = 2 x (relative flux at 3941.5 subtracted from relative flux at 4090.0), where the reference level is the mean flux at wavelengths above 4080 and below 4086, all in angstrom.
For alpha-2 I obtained 0.8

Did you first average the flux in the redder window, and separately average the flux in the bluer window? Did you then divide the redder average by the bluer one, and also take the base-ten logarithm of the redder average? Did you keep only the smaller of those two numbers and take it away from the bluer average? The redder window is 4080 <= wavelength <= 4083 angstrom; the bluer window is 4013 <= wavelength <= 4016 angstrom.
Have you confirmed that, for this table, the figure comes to 11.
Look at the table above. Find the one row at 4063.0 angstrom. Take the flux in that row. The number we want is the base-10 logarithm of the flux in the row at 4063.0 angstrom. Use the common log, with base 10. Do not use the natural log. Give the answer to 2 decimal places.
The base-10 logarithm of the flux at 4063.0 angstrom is 1.00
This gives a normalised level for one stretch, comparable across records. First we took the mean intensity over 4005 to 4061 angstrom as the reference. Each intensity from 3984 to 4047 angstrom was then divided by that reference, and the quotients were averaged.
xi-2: 0.99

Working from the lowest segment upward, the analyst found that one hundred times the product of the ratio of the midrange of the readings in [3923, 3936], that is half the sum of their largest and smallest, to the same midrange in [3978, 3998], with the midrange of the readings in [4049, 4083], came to 561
